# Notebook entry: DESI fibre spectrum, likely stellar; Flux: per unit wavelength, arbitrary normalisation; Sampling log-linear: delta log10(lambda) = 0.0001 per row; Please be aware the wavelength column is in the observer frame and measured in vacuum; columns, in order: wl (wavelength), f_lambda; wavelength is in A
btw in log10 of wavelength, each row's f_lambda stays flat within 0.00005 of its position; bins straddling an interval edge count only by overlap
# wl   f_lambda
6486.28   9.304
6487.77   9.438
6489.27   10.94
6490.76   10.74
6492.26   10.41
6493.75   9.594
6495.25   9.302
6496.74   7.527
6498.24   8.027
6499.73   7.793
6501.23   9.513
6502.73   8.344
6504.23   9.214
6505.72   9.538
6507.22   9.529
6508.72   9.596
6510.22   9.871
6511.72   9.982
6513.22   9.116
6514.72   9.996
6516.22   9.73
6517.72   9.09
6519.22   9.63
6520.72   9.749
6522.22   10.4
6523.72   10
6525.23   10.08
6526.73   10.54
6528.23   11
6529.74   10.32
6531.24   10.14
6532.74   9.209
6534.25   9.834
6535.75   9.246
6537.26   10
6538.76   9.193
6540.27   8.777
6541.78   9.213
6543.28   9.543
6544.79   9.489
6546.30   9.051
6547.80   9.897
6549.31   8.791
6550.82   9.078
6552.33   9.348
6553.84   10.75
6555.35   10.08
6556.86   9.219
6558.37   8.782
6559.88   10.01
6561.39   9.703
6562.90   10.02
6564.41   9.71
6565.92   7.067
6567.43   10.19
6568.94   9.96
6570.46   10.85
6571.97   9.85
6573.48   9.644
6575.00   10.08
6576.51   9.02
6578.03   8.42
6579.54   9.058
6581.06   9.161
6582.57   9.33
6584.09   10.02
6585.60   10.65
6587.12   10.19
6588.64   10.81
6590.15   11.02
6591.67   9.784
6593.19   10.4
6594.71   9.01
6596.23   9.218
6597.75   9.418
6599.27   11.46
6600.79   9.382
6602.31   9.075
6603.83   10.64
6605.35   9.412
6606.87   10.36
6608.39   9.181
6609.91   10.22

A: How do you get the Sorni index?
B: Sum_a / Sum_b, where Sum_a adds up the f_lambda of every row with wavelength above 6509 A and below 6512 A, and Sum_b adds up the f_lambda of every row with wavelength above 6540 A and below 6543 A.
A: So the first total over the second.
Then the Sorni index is 1.10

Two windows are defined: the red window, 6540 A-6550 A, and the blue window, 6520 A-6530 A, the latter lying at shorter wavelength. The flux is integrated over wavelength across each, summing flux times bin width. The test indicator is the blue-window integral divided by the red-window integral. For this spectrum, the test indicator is 1.11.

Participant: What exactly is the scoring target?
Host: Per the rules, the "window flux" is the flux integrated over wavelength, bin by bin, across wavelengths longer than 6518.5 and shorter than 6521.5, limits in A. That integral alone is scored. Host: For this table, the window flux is 29.1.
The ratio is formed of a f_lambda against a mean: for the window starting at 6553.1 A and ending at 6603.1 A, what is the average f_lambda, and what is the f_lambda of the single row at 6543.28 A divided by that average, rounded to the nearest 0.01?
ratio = 0.98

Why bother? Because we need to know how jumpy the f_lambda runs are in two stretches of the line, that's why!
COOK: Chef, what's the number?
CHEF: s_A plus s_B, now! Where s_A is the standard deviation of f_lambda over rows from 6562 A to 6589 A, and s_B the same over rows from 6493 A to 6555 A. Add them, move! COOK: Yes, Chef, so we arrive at 1.6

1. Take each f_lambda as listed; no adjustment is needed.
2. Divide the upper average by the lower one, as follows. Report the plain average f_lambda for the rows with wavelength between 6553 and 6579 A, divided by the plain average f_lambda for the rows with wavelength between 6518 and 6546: 0.98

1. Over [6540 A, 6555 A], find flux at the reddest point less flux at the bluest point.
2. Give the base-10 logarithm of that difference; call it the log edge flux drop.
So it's 0.30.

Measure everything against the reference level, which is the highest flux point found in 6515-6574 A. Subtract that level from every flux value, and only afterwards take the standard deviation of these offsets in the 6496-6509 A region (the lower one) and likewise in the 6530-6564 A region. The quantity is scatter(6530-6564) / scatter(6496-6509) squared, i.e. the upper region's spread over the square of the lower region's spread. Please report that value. 1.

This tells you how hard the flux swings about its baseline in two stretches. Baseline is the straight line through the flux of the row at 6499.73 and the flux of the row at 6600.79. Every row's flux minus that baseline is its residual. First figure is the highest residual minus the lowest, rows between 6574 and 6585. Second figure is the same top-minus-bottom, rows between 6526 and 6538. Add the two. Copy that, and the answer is 3.6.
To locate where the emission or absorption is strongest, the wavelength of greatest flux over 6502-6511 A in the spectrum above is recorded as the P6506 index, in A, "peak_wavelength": 6510.22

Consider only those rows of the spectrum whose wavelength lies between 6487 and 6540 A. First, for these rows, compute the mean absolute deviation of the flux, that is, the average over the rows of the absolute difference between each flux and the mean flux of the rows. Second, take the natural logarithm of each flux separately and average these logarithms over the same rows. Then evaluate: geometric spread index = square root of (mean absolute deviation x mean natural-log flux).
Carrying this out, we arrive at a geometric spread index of 1.15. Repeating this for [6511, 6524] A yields 0.84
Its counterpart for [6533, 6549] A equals 0.86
